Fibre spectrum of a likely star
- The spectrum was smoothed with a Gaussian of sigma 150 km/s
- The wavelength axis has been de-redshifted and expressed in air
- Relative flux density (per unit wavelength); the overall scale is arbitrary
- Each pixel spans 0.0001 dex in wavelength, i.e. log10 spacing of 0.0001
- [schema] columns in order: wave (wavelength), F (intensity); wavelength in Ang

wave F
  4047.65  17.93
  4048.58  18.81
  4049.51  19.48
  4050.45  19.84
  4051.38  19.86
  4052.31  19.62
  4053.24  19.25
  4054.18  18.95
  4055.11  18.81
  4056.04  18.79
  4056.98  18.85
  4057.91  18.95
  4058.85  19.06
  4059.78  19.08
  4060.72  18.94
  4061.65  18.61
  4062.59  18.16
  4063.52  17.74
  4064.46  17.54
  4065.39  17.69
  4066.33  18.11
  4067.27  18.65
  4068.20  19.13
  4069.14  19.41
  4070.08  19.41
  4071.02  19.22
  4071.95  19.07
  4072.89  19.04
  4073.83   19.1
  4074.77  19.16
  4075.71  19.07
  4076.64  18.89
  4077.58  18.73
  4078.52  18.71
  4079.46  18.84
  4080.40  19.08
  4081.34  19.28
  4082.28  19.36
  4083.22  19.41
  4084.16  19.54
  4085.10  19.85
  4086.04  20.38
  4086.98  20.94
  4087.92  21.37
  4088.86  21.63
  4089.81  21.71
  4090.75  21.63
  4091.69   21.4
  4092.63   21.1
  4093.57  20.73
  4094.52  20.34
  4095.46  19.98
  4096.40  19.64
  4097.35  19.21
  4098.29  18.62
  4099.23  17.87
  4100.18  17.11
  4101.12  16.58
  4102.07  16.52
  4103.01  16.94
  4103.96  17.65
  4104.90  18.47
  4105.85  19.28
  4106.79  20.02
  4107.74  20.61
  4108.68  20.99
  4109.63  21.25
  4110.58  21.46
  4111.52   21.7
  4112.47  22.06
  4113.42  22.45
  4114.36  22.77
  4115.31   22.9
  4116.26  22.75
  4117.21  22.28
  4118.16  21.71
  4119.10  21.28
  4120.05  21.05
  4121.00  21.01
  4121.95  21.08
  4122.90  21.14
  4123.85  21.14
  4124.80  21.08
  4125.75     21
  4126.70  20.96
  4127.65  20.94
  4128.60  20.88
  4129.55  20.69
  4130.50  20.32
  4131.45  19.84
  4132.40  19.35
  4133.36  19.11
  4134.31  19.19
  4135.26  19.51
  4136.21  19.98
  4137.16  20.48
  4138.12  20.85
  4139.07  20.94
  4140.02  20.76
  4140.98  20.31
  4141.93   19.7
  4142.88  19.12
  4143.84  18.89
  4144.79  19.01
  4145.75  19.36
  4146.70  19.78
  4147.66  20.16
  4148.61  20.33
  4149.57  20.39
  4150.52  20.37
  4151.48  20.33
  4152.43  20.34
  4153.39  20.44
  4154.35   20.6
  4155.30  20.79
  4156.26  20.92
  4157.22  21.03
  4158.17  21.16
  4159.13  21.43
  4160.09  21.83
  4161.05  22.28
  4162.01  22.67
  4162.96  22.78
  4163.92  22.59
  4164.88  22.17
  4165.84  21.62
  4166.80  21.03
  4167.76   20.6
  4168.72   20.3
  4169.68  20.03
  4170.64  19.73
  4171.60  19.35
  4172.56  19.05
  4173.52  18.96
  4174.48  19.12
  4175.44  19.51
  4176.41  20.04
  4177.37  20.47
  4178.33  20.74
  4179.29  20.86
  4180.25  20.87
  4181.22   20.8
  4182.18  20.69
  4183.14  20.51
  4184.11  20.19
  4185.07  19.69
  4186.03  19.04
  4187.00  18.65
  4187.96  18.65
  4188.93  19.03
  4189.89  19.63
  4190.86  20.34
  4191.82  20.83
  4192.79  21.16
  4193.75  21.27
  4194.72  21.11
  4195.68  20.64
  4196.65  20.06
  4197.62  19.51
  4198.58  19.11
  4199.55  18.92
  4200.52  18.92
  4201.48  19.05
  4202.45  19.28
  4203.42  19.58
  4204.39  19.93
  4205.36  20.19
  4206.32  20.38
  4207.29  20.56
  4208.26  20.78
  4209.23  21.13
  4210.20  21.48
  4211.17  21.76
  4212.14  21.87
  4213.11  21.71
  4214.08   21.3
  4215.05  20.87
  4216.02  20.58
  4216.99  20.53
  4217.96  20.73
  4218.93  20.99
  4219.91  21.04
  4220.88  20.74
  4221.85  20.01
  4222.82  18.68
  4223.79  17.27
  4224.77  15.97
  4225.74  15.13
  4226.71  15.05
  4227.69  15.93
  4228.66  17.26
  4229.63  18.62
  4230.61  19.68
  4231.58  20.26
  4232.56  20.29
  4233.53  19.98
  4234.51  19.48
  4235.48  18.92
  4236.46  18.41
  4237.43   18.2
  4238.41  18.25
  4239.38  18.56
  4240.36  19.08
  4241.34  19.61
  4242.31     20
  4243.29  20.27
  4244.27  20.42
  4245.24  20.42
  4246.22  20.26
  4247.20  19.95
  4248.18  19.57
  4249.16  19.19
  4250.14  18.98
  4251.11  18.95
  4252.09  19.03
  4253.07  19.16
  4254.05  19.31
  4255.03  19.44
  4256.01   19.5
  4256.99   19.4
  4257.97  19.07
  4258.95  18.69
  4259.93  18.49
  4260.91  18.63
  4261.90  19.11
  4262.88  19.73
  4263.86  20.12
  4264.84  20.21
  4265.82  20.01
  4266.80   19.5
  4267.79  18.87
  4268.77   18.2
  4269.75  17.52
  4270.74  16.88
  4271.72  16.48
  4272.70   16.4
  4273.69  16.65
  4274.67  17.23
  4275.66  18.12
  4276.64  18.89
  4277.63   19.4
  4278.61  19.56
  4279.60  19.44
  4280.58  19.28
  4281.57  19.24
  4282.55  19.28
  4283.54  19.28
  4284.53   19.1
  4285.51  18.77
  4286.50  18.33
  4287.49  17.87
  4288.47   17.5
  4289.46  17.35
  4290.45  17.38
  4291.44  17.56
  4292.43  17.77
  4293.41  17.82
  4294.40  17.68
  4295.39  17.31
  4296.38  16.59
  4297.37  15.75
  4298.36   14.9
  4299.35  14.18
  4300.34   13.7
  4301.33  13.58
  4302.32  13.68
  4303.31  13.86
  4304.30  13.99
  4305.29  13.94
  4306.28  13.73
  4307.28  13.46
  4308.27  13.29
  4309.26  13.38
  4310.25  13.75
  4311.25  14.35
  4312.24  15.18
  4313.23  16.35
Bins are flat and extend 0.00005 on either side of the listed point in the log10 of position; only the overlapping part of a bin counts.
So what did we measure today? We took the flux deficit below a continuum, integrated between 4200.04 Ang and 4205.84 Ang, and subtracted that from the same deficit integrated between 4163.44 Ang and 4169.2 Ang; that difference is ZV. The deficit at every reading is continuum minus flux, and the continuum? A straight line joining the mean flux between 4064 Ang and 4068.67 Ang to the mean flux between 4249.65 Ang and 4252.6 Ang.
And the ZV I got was -12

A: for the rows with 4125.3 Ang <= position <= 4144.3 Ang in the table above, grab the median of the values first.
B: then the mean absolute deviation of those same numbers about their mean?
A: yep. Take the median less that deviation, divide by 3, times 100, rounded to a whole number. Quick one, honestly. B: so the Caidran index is 655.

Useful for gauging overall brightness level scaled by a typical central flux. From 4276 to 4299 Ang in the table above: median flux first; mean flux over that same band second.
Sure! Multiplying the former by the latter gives 323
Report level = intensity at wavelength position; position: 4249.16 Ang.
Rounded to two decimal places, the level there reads 19.19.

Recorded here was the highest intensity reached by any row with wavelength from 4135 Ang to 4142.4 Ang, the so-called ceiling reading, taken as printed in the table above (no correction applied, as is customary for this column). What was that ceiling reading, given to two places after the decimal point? 20.94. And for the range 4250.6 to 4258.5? 19.50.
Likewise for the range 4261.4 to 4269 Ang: 20.21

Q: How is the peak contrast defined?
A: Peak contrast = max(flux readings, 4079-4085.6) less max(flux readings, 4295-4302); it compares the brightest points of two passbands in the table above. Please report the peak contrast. 2.5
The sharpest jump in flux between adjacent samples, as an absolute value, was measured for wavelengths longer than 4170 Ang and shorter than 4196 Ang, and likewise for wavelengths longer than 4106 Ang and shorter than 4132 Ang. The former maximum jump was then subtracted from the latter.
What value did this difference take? -0.12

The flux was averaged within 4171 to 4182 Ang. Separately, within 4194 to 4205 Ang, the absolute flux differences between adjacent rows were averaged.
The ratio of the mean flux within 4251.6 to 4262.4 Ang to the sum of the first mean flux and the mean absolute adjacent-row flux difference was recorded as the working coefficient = 0.94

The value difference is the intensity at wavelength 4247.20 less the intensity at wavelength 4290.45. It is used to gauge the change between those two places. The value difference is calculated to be 2.6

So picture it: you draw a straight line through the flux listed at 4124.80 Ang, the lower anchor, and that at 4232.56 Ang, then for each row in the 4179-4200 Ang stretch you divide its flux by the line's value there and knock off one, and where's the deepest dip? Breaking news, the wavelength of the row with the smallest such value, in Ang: 4187.00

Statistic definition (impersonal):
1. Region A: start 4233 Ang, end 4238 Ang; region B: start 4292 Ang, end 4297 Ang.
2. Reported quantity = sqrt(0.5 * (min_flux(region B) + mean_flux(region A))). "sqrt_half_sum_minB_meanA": 4.22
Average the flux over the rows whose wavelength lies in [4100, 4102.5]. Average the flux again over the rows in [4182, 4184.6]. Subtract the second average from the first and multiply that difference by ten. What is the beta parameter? -37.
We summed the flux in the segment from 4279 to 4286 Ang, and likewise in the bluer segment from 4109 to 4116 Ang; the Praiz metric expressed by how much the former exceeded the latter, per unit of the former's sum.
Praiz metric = -0.15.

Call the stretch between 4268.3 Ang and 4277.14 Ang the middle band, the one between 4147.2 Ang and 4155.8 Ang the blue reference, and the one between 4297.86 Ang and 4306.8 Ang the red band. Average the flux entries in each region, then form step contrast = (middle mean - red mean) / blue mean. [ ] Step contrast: 0.17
